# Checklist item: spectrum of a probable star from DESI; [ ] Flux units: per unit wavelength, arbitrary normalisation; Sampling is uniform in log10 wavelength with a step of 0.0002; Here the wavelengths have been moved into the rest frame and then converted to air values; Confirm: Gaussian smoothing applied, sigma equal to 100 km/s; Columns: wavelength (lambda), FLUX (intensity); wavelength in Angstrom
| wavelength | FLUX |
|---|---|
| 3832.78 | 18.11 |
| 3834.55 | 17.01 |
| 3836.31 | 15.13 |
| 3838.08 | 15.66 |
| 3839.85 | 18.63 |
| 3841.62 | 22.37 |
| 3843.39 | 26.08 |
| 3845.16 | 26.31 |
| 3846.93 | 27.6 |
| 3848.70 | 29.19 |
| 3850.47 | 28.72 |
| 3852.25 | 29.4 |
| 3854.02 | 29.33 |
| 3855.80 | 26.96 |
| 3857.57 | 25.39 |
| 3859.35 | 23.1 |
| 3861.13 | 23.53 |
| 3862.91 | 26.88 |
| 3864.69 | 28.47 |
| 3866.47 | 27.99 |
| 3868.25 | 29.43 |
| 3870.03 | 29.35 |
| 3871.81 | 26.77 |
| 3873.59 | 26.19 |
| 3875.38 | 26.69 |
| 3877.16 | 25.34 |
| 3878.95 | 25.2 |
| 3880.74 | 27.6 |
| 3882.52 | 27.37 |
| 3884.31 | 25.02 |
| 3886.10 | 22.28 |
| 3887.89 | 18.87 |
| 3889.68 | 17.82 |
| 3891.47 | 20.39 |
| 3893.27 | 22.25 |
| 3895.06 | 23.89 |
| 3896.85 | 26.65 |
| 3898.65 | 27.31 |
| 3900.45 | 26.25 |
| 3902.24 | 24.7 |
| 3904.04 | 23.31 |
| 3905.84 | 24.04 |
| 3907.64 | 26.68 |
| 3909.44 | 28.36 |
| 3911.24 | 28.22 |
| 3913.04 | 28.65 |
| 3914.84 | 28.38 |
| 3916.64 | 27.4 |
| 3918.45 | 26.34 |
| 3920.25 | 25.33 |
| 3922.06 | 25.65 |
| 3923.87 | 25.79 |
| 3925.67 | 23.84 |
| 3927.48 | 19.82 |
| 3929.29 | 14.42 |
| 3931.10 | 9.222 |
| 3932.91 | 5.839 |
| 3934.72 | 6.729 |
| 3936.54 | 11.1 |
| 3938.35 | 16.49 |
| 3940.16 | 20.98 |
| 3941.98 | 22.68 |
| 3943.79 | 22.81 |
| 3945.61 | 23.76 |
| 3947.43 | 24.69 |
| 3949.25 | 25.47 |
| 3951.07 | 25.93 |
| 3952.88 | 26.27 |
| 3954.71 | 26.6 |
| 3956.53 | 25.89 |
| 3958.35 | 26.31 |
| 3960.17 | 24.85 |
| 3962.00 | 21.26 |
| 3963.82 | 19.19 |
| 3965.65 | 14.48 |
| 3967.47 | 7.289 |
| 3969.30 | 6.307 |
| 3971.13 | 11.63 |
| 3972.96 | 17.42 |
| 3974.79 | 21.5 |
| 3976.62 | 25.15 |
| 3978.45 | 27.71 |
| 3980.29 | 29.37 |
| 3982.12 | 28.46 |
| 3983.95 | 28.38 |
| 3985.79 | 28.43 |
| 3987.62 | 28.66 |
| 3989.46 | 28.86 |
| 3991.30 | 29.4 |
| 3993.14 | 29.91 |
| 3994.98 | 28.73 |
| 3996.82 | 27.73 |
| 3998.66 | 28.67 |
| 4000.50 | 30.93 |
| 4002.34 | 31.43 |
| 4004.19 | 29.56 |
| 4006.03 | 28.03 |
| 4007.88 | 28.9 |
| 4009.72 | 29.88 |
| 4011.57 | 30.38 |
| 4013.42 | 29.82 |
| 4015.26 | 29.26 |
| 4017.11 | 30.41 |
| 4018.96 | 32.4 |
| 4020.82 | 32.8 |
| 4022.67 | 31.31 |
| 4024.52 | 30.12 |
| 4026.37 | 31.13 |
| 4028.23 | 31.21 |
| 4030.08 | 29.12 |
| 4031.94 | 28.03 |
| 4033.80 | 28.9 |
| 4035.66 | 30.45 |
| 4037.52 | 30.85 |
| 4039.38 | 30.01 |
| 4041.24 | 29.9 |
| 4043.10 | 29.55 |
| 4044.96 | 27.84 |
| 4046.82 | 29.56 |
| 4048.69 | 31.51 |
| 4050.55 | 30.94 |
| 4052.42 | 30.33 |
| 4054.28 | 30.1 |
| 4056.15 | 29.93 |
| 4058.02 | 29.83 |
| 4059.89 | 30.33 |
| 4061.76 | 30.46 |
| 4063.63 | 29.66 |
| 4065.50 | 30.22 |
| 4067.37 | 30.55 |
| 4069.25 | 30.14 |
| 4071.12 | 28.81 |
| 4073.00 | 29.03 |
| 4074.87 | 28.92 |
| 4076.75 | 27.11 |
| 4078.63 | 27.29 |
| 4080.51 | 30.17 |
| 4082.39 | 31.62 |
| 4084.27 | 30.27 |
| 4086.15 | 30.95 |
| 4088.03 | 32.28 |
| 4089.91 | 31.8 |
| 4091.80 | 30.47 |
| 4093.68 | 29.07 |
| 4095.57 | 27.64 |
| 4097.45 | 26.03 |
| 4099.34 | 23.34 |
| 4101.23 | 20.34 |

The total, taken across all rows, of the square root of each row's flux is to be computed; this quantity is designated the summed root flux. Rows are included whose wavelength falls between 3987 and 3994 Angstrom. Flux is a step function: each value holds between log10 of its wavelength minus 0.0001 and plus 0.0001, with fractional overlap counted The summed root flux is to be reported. 22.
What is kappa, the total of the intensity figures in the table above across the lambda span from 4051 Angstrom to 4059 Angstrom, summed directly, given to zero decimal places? 120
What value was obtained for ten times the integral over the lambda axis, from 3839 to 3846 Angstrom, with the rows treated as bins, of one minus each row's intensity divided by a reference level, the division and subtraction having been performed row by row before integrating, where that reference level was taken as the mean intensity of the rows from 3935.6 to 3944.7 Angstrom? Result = -17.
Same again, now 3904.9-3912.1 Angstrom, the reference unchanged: -31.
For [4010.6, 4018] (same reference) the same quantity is -44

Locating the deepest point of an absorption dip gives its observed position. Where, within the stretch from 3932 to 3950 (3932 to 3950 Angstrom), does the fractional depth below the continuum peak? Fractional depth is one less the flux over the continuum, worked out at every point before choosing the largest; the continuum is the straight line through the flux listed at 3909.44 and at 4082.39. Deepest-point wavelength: 3932.91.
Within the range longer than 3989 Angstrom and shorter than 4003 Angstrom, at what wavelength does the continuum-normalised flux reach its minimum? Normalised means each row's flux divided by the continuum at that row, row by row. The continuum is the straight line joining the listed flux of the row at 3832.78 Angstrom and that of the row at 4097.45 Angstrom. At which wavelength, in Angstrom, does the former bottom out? 3996.82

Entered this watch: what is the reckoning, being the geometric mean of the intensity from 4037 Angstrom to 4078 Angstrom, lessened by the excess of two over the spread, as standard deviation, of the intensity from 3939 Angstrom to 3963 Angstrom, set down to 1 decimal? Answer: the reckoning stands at 29.7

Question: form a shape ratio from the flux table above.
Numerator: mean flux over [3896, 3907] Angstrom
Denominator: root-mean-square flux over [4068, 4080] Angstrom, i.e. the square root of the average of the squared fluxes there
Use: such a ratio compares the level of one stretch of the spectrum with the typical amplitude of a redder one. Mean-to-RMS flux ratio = 0.89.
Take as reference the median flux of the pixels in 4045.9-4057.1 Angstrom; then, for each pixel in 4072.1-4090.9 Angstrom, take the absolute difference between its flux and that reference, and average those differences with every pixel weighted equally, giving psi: 1.4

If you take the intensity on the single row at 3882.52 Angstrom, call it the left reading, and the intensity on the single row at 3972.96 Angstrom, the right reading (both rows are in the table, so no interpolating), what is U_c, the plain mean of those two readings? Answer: 22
